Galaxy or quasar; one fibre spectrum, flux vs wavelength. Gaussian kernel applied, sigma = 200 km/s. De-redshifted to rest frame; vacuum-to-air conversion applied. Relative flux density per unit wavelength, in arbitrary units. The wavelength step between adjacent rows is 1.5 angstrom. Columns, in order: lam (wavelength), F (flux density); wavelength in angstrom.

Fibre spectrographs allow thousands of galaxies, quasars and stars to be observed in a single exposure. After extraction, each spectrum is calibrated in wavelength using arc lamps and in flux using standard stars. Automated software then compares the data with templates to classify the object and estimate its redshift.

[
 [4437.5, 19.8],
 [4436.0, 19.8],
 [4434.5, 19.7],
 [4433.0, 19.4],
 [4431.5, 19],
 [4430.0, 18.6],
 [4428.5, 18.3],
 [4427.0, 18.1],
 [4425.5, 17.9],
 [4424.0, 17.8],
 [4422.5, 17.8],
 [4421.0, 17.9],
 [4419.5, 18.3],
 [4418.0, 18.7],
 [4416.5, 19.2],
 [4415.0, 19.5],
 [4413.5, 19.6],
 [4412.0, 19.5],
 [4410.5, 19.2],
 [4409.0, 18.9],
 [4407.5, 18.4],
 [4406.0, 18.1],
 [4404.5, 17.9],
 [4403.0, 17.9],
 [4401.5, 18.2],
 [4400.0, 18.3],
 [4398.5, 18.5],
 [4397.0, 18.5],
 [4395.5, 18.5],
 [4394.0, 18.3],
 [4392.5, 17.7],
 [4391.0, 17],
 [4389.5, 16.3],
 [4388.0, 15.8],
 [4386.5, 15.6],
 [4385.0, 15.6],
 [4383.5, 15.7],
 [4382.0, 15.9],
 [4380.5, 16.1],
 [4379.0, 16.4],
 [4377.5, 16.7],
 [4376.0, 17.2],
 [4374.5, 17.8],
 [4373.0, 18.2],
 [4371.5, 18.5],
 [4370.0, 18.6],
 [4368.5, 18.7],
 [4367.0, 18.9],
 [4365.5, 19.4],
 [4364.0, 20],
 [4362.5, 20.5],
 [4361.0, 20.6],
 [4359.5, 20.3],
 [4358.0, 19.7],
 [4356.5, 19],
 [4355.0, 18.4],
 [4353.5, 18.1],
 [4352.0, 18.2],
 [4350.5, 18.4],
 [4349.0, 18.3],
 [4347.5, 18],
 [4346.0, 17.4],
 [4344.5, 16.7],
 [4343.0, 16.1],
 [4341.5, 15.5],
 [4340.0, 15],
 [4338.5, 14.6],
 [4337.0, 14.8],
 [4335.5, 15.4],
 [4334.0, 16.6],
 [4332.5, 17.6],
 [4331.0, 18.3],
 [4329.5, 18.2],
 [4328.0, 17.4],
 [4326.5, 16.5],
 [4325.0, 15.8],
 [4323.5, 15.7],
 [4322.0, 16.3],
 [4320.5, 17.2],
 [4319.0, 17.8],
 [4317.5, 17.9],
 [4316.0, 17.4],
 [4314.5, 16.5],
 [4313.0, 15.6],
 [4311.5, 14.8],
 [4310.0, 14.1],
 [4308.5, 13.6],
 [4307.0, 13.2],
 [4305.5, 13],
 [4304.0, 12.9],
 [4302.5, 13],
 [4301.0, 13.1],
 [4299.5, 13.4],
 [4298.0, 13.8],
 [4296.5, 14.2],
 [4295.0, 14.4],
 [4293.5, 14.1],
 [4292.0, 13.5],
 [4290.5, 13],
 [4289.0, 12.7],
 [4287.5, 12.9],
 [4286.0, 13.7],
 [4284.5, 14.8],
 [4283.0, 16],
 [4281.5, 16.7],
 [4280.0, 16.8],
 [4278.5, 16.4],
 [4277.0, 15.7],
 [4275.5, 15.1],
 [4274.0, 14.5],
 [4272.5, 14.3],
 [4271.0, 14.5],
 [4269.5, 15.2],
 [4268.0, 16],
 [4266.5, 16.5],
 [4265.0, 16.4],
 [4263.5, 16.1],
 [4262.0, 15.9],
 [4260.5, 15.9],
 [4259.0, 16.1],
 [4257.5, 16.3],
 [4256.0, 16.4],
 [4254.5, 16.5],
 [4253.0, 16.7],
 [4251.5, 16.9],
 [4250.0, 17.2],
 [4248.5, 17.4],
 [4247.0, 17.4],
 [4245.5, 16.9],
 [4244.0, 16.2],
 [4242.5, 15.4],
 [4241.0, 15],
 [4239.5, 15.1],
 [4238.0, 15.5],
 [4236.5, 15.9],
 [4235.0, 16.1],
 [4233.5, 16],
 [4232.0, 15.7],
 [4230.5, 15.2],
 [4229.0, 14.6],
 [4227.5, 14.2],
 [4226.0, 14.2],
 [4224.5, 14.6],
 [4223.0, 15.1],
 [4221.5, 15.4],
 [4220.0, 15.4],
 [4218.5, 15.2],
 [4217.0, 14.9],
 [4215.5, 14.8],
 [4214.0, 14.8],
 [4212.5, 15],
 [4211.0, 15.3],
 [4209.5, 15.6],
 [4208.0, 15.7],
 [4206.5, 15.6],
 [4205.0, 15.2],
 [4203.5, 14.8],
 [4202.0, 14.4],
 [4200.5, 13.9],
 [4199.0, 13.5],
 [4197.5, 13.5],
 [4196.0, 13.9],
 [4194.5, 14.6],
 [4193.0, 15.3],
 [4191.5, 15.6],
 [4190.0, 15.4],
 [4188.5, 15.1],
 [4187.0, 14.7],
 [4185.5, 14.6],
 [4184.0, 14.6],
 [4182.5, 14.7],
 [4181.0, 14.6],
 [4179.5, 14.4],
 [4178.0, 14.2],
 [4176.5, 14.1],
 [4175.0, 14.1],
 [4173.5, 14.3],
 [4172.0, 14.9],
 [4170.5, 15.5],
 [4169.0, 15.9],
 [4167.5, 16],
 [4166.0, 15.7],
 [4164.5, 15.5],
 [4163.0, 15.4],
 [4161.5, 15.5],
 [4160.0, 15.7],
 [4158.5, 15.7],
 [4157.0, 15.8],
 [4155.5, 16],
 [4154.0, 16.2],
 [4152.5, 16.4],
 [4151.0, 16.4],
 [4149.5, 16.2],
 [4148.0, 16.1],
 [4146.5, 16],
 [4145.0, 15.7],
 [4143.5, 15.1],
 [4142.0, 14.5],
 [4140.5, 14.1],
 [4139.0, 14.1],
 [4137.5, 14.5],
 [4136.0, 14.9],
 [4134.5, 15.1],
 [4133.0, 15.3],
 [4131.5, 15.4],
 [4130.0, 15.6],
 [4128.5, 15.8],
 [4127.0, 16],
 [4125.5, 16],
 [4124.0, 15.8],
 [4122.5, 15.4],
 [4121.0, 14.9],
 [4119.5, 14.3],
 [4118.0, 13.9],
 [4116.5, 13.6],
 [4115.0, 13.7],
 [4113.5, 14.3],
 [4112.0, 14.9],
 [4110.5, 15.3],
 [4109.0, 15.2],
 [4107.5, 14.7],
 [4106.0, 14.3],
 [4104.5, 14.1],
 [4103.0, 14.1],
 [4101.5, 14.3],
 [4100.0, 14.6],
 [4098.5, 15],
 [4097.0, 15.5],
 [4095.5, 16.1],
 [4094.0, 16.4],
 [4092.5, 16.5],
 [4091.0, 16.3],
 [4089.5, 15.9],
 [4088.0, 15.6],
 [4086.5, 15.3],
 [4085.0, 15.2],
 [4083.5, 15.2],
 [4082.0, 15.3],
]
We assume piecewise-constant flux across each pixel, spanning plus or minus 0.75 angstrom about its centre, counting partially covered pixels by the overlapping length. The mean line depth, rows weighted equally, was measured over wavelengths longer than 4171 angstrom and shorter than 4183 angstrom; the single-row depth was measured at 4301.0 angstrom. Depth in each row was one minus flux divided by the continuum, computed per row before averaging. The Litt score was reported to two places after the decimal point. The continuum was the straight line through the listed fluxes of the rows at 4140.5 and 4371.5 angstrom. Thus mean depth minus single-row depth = -0.21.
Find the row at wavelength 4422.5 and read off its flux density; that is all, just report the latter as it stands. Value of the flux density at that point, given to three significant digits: 17.8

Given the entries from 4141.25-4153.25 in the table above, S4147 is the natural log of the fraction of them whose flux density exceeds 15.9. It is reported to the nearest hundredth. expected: -0.47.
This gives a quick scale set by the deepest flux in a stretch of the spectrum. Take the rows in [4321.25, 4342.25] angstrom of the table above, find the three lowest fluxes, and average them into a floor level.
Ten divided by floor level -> 0.68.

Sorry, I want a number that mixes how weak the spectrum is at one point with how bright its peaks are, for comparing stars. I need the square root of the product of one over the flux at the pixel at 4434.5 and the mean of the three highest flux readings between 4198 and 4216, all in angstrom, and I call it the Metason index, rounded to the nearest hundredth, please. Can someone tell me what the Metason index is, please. 0.89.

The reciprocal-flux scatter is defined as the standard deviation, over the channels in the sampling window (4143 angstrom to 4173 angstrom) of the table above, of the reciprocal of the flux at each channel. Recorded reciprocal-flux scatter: 0.0016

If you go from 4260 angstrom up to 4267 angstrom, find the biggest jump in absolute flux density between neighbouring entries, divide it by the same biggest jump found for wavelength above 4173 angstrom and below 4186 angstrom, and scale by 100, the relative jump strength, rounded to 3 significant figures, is 150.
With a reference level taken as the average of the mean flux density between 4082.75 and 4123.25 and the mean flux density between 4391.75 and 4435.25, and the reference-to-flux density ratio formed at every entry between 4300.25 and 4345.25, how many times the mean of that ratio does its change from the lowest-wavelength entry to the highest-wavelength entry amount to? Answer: -0.26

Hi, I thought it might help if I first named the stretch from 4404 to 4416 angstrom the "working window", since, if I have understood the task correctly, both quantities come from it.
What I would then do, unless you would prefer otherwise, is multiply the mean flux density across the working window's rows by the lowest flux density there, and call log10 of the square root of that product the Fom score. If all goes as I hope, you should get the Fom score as 1.26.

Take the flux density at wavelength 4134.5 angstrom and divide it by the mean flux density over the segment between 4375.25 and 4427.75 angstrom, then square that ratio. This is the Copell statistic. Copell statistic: 0.72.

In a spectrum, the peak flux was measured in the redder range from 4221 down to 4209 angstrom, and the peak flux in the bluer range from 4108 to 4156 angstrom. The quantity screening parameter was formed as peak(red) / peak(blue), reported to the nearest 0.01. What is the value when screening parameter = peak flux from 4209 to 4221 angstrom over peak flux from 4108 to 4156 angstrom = 0.95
